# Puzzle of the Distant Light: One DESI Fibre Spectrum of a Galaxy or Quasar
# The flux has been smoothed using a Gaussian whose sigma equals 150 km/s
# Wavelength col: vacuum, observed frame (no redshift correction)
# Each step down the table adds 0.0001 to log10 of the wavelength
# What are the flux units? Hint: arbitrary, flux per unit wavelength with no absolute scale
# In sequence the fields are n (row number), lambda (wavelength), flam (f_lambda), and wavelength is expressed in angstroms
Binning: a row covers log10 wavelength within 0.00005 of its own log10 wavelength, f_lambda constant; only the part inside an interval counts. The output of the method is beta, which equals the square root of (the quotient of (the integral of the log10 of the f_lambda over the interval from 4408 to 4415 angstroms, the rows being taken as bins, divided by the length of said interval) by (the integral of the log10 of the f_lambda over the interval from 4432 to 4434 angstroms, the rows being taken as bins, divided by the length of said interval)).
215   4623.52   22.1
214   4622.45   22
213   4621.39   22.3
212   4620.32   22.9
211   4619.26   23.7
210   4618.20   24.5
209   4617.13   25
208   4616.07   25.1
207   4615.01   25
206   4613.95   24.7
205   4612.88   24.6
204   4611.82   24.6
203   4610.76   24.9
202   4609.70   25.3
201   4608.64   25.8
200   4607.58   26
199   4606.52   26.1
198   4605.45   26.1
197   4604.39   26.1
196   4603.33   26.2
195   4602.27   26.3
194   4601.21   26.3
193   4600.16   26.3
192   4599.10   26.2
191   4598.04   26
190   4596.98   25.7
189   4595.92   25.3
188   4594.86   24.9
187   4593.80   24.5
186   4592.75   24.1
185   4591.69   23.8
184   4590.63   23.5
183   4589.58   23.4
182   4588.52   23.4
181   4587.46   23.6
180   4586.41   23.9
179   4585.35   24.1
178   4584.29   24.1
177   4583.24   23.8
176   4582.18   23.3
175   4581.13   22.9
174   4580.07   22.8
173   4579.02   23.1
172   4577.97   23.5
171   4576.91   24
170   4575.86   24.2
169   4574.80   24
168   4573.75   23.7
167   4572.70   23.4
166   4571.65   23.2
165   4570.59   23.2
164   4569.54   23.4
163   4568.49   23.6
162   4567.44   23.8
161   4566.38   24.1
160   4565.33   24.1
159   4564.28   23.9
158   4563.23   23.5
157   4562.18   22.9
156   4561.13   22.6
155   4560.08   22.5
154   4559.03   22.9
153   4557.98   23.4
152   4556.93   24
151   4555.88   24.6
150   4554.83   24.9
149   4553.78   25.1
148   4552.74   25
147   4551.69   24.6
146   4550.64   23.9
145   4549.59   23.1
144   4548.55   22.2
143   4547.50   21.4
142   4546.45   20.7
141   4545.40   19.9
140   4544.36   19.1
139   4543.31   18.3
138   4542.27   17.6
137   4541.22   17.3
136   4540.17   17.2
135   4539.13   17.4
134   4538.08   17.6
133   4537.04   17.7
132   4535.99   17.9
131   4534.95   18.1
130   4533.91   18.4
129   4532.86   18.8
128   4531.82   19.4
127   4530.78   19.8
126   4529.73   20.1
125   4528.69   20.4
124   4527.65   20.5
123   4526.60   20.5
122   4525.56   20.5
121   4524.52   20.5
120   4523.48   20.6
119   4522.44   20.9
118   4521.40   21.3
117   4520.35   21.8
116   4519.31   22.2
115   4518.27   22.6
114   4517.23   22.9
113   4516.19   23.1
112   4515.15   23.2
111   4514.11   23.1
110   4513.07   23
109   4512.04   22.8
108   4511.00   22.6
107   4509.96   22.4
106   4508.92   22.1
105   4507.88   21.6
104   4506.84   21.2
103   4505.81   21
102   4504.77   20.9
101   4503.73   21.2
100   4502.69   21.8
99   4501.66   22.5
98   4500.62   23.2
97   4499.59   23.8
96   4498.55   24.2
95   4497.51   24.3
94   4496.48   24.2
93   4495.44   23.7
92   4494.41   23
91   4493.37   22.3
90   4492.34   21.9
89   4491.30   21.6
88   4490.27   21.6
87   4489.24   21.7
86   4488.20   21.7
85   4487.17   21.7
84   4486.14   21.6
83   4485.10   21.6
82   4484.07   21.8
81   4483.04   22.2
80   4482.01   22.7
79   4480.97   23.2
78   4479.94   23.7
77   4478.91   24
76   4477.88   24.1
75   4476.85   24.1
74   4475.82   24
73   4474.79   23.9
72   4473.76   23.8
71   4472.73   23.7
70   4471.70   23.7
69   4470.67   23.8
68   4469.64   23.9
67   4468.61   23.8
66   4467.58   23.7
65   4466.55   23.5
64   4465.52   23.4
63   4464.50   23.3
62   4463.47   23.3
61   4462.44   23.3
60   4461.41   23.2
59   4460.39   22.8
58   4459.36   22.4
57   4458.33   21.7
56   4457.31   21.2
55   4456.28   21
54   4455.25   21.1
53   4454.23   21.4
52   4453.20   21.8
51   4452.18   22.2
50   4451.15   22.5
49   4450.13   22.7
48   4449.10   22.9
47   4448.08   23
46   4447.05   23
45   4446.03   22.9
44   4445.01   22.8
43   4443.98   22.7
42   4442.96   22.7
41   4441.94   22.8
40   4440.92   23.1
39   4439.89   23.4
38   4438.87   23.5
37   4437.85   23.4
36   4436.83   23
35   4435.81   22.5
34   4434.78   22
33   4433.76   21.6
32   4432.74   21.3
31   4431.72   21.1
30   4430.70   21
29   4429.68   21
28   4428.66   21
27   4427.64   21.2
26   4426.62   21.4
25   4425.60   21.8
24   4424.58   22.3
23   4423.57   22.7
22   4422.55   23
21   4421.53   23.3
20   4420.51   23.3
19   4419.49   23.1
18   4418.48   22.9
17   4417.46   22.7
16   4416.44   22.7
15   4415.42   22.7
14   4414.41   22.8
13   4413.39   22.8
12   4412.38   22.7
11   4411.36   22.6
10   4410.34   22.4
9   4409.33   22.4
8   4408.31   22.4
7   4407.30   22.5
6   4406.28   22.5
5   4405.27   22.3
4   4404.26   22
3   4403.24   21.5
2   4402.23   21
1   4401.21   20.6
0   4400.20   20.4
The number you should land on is 1.01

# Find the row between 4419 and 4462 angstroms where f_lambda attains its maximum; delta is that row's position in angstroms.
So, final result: 4438.87 angstroms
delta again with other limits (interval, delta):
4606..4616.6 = 4606.52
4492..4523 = 4497.51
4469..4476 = 4475.82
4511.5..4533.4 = 4515.15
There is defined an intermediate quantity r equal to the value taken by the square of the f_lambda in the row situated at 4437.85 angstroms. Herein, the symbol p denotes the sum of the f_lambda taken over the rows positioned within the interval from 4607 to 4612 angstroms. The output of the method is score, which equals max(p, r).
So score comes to 548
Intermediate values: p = 127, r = 548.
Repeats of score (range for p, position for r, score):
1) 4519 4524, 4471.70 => 562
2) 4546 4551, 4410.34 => 502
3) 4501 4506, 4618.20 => 600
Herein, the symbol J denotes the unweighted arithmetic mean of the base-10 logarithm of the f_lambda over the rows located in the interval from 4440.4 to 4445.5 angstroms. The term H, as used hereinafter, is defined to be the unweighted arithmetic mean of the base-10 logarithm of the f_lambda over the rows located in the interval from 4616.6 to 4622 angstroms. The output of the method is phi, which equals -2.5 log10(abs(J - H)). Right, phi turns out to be 4.5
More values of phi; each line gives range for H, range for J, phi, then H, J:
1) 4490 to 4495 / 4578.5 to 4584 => 4.2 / 1.34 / 1.37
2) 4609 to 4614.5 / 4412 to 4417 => 3.6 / 1.39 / 1.36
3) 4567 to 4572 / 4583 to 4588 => 5.2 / 1.37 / 1.38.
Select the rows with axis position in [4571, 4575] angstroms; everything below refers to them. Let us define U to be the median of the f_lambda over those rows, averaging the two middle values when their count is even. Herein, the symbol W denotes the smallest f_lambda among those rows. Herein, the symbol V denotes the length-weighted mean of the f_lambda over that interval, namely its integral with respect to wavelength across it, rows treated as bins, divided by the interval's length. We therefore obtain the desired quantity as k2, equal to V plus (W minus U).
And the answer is 23.2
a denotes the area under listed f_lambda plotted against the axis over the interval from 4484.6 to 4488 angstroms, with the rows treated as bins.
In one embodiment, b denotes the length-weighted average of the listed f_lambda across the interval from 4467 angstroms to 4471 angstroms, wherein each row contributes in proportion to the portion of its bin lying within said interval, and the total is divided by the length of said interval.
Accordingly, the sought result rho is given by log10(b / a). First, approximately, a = 74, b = 23.8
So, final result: -0.49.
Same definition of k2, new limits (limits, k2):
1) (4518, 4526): 20.7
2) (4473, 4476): 23.8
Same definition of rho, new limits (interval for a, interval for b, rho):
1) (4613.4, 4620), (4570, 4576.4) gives -0.84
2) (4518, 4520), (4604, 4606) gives -0.24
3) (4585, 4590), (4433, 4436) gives -0.73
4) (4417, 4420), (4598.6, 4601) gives -0.42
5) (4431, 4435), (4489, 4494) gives -0.59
